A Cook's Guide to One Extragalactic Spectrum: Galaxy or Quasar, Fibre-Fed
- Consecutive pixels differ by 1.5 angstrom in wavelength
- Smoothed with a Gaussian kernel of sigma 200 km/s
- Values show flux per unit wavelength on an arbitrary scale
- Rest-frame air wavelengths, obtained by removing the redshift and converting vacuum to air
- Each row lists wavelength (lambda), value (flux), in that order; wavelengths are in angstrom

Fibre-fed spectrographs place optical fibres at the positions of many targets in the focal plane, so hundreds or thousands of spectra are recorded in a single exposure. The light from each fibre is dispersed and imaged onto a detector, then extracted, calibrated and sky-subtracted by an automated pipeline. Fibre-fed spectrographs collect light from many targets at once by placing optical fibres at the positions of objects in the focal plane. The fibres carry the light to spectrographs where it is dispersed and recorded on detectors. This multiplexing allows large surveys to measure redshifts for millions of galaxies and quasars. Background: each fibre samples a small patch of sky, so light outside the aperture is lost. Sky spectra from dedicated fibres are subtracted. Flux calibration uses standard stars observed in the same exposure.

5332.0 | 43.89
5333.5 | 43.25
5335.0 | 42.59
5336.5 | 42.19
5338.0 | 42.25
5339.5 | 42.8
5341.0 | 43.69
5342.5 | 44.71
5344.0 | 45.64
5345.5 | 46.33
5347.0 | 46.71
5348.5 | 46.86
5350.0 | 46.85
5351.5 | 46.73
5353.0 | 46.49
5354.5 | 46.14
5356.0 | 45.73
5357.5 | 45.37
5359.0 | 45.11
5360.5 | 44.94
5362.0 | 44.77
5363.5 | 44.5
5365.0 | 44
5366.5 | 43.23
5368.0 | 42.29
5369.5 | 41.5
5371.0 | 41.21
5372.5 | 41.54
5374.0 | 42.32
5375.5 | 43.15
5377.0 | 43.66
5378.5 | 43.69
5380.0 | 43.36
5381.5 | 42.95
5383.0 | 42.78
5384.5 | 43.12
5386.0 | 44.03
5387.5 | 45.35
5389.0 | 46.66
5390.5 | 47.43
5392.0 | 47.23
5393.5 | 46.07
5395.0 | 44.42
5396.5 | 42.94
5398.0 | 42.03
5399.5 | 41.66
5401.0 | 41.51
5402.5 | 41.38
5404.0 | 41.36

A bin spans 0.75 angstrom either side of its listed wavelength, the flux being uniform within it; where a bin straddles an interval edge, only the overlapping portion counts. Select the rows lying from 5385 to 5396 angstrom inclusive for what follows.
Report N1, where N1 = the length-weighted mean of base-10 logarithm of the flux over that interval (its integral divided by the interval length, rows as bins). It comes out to 1.66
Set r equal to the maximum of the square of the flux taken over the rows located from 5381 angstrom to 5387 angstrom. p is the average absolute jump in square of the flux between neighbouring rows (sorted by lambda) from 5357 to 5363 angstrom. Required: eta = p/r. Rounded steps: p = 18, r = 1939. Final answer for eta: 0.009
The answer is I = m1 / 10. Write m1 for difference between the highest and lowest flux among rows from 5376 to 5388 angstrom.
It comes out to 0.26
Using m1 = 2.6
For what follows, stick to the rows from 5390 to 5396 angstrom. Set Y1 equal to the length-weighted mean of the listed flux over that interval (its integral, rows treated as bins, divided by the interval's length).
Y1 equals 46.1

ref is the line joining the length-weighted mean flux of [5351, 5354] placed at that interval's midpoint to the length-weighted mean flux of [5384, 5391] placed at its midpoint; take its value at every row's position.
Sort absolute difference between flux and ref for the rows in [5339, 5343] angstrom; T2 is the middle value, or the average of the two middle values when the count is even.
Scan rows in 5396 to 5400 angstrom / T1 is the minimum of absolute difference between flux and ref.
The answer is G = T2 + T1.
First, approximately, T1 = 2.1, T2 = 3.3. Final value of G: 5.3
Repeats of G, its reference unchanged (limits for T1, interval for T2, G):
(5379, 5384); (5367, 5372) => 6.7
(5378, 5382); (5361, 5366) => 3.6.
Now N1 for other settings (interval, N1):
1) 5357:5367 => 1.65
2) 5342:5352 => 1.67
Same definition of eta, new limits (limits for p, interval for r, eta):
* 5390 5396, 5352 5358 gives 0.043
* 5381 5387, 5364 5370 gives 0.021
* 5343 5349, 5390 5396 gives 0.017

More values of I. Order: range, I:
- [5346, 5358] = 0.15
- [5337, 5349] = 0.46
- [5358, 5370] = 0.36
